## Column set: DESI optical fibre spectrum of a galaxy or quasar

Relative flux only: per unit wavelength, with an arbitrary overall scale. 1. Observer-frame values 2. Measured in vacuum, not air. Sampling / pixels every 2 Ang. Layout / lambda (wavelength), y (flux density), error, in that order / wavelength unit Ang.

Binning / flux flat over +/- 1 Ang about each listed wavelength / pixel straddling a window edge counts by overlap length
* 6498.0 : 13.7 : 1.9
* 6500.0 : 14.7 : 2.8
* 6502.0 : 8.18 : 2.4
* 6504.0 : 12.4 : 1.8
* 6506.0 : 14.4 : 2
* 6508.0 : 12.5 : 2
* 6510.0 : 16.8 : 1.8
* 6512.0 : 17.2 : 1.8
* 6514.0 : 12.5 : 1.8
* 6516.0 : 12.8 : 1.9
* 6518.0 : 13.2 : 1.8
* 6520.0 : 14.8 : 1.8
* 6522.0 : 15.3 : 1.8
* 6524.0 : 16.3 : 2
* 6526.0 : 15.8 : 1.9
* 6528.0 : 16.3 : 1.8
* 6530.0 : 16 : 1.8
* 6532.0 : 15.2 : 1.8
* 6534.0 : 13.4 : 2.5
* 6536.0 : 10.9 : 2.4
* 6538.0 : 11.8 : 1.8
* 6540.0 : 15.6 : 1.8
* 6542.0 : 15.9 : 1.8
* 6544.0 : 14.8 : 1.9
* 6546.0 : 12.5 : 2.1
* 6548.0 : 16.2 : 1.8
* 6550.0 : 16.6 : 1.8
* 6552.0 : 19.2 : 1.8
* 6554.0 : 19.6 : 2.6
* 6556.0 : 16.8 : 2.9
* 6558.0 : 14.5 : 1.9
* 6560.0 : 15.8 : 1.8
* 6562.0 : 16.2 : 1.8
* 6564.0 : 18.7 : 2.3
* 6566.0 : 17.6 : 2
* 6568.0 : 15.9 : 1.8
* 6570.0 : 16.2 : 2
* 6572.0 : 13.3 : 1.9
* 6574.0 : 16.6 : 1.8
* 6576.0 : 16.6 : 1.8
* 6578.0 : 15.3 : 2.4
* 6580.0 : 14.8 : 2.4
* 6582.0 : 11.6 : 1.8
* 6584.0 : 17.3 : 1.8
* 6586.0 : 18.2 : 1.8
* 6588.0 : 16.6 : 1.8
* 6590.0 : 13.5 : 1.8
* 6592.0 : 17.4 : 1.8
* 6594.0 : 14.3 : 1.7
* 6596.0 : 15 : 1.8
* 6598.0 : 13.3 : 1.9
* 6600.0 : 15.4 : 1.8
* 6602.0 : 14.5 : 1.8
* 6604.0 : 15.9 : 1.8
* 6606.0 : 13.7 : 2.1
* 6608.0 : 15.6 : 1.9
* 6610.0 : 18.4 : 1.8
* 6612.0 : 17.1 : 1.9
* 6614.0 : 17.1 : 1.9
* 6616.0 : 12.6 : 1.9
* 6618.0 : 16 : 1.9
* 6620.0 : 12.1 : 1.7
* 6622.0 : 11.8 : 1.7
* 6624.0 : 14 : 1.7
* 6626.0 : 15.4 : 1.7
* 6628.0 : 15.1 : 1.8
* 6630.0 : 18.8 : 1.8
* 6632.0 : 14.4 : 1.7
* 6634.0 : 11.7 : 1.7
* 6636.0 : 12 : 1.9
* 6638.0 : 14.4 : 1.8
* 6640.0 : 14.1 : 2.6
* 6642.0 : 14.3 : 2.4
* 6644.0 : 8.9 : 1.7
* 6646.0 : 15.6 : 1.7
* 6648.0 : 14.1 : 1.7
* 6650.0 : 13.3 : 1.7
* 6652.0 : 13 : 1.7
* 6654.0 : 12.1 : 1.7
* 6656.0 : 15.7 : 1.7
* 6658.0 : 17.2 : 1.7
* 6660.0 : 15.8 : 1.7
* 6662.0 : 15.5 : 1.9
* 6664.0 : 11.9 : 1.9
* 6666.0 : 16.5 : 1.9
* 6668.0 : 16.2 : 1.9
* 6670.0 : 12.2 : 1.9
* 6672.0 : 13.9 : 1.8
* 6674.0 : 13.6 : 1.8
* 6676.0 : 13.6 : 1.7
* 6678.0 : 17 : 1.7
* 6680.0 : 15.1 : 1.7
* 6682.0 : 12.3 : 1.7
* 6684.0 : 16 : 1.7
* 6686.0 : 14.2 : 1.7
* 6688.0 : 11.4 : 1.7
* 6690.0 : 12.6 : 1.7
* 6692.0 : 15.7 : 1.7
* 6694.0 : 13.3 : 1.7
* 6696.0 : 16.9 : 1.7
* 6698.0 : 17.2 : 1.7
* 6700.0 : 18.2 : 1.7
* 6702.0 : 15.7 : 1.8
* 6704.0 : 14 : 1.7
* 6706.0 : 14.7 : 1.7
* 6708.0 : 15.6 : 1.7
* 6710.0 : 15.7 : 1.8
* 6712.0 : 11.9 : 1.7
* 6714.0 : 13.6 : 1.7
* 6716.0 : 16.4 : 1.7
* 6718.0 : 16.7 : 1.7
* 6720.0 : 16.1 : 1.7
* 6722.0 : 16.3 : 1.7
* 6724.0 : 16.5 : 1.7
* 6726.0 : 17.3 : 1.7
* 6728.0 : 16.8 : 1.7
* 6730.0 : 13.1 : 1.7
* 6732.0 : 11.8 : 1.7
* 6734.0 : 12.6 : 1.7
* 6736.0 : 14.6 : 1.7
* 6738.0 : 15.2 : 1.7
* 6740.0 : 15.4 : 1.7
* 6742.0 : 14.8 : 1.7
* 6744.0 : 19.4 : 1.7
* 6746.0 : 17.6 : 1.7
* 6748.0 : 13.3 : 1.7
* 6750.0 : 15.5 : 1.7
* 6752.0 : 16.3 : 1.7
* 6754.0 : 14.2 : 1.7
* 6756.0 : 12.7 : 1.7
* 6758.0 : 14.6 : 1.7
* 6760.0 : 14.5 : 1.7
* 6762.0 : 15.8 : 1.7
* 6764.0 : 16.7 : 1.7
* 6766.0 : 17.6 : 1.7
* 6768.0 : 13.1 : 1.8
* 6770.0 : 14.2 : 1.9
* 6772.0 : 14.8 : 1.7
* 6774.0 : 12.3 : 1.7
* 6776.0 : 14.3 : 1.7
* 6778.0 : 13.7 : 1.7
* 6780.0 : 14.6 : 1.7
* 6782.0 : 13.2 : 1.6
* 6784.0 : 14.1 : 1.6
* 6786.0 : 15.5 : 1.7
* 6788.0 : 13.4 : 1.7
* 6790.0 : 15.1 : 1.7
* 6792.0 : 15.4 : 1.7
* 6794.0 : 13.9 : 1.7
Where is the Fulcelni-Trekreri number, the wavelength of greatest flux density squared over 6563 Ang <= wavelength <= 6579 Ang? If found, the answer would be 6564.0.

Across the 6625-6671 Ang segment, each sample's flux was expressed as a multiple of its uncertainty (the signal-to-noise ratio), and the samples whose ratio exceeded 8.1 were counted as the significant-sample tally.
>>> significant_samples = 12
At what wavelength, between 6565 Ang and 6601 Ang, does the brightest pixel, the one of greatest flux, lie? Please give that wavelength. 6586.0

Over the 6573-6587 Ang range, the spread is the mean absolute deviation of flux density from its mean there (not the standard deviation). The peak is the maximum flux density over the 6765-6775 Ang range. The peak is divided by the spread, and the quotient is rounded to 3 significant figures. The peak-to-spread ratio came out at 11.0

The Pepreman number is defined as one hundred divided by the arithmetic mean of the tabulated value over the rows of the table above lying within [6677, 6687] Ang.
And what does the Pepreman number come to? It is 6.70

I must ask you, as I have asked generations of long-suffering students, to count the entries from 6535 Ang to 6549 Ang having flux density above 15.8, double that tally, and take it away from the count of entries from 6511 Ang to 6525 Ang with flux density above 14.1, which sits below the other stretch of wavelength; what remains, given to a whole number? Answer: 0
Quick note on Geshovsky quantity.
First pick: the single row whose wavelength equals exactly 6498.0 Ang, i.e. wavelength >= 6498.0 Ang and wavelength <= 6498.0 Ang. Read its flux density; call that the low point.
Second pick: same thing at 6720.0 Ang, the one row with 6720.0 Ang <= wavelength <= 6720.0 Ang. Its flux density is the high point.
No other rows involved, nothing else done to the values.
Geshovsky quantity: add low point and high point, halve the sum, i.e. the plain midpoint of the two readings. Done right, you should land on 14.9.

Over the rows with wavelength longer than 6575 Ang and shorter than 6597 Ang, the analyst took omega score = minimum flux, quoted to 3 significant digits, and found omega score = 11.6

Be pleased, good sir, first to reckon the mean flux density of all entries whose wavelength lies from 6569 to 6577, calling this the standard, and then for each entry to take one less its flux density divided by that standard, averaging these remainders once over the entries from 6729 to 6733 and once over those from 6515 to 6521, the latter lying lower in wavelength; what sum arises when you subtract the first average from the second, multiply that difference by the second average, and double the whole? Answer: -0.0194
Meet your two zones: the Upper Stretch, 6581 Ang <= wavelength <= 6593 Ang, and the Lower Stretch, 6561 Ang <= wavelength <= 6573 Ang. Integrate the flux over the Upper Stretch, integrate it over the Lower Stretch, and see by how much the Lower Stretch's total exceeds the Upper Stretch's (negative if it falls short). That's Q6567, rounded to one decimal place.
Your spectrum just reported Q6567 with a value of 6.6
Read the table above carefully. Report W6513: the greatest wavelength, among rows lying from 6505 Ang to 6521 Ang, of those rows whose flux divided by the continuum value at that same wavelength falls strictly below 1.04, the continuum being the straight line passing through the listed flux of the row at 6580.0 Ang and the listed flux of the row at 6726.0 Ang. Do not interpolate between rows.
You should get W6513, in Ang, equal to 6518.0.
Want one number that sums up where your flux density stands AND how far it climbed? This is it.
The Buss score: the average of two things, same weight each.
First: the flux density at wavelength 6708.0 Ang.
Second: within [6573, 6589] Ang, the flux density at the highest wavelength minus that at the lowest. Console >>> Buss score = 7.8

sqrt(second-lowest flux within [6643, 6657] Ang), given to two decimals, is 3.48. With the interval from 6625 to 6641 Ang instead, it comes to 3.46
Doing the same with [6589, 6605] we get 3.67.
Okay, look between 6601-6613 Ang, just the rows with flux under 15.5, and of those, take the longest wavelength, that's 6606.0 Ang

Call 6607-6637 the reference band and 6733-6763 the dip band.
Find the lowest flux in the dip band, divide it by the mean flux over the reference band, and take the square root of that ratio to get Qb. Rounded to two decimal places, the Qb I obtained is 0.92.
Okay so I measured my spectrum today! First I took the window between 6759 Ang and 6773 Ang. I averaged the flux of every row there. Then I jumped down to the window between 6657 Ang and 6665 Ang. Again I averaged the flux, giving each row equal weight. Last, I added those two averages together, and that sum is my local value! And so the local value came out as 30.3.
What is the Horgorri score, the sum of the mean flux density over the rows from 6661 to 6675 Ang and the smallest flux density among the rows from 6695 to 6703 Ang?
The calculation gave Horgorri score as 30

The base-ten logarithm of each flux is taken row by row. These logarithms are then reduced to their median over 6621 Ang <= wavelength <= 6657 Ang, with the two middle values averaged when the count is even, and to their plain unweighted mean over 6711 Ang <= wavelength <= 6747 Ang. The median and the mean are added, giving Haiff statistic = 2.33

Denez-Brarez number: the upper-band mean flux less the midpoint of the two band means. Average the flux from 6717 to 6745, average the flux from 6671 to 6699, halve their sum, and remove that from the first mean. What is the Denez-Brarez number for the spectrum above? 0.5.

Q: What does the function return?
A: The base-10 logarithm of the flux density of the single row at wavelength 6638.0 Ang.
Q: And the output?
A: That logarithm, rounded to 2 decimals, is 1.16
